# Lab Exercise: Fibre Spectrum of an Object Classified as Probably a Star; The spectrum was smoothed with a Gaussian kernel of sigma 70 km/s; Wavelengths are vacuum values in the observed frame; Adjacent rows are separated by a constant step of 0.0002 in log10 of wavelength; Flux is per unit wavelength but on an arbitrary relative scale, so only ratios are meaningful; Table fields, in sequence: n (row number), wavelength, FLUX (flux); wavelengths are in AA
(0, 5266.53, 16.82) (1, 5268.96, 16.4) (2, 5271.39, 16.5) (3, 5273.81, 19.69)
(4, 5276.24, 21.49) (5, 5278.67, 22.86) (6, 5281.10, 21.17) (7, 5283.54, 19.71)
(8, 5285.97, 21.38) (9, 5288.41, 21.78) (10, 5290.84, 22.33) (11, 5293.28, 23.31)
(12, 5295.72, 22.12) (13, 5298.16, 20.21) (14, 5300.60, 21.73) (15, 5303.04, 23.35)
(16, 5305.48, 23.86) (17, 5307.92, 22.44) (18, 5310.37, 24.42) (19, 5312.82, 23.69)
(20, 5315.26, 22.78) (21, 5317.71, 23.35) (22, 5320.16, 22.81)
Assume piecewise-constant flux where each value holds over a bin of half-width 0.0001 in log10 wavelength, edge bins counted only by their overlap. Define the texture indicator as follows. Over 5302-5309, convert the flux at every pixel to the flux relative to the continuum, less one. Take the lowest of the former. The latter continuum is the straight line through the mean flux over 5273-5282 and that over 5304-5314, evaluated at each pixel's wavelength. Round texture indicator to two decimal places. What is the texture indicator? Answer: -0.05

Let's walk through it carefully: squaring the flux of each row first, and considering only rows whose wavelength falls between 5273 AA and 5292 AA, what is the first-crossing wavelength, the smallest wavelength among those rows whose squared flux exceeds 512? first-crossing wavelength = 5278.67 AA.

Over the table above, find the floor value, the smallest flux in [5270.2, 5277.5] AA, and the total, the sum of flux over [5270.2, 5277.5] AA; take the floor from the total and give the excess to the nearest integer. 41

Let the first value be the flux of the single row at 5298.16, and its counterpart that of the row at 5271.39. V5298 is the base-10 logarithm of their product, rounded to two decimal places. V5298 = 2.52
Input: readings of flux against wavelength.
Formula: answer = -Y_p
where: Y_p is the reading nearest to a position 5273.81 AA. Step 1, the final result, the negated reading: -19.7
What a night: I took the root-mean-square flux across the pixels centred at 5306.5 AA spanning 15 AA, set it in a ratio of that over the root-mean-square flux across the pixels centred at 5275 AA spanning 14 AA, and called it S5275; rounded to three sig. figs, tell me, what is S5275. 1.17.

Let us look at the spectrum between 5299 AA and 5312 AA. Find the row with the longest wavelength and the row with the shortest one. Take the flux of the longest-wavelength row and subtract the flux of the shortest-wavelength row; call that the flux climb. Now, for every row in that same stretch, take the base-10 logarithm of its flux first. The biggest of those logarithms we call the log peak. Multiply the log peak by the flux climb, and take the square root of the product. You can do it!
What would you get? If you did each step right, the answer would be 1.9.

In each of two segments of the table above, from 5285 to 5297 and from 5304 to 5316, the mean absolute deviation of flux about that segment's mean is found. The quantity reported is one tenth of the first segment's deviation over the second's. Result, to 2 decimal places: 0.08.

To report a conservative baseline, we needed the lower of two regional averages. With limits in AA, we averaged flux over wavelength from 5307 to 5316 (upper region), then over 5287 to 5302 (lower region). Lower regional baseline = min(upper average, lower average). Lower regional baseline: 21.9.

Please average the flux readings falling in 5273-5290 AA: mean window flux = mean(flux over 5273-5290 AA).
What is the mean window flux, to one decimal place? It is 21.2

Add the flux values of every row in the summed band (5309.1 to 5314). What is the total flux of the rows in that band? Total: 48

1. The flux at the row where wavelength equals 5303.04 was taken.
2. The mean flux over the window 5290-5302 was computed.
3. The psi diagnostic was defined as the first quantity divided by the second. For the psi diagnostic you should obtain 1.06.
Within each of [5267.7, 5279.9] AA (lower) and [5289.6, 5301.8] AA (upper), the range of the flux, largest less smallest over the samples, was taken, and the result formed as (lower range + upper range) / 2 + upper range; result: 8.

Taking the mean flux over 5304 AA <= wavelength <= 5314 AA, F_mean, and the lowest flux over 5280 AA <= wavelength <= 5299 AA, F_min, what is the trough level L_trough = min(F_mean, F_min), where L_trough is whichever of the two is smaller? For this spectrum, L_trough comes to 19.7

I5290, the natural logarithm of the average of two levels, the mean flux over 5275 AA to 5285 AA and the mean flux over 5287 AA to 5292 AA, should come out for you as 3.08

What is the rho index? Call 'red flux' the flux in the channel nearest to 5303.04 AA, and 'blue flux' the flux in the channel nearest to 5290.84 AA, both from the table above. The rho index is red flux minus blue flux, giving 1.0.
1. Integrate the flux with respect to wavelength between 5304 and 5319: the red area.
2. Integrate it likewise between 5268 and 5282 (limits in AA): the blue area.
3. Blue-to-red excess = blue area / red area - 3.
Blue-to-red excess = -2.2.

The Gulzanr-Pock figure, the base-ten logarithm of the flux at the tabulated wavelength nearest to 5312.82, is 1.37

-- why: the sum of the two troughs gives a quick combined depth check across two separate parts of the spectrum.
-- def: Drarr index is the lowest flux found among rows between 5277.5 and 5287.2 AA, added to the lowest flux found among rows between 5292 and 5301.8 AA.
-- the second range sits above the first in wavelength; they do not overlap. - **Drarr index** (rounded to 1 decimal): 39.9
